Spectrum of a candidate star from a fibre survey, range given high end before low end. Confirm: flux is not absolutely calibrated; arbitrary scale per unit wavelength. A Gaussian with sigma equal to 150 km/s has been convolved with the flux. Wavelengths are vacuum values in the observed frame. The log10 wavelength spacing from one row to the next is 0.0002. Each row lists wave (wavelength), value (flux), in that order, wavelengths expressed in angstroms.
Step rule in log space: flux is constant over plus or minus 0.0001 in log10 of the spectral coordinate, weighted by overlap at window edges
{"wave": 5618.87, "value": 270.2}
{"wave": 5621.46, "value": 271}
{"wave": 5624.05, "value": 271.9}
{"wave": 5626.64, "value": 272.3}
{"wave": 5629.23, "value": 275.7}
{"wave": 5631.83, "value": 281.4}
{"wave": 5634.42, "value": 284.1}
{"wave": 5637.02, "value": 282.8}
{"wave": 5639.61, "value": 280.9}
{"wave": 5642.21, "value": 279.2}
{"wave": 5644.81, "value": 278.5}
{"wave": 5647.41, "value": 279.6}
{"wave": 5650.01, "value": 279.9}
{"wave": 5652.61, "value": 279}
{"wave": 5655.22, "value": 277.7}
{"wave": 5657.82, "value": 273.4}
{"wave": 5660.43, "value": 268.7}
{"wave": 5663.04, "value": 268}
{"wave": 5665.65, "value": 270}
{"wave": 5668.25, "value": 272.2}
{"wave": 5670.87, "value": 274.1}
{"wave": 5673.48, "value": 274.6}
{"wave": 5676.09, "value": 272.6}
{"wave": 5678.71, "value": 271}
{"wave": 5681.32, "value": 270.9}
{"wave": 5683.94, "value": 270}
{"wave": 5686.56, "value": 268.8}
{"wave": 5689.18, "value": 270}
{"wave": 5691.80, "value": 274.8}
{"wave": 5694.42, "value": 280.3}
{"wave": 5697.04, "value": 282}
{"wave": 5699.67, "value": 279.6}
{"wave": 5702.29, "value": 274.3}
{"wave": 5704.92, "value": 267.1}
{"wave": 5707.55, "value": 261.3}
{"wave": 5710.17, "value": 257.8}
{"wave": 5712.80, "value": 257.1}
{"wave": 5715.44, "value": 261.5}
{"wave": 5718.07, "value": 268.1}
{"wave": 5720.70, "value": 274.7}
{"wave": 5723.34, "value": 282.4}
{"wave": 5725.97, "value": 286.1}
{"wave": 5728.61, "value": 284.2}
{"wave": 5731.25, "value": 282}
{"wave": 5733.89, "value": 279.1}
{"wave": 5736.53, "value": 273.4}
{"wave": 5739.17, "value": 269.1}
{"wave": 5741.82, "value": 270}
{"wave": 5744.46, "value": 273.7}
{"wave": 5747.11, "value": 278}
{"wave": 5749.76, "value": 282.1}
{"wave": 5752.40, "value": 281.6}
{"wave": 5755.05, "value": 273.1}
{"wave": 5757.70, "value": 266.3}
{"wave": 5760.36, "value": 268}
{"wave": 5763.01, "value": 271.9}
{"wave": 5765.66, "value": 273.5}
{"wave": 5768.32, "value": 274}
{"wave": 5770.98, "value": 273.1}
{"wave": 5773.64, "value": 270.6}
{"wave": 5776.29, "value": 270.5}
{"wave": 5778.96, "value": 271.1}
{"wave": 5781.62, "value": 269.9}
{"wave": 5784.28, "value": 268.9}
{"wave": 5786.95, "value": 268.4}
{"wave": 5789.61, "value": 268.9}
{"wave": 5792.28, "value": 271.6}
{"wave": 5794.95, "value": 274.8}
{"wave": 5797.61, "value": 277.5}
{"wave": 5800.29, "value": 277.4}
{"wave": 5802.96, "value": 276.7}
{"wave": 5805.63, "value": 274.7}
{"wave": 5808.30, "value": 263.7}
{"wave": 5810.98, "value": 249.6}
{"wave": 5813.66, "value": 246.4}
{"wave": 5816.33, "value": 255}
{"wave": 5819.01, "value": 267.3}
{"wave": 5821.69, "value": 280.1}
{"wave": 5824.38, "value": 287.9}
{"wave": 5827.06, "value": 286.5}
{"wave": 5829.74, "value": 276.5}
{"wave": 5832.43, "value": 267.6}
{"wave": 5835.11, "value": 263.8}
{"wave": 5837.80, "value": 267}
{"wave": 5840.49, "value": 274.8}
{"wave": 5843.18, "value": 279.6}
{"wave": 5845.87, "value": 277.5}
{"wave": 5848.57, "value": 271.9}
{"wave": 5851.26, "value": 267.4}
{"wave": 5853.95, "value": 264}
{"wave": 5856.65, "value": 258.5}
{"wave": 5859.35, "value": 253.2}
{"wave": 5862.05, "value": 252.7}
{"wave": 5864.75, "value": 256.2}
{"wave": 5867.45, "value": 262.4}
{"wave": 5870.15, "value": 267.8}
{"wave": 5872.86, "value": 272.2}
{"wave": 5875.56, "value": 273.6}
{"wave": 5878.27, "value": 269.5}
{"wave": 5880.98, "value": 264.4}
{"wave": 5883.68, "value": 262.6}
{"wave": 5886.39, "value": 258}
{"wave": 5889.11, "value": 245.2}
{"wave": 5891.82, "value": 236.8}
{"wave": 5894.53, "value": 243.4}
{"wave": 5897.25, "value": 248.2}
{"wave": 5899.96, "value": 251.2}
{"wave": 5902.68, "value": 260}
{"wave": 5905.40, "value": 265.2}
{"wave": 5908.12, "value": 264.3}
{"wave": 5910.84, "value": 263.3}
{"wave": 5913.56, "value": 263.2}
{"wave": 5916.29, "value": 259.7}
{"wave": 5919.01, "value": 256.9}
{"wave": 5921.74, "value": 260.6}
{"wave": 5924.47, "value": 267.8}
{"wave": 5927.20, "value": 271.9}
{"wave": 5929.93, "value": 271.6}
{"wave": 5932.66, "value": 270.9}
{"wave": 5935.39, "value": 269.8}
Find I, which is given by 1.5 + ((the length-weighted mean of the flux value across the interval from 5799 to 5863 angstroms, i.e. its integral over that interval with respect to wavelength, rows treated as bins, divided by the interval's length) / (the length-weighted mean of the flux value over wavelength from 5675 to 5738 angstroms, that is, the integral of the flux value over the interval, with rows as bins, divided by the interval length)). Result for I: 2.48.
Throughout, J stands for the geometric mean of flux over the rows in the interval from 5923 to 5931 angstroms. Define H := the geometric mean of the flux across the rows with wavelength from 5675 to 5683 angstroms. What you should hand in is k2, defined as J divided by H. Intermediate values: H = 271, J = 270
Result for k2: 1.00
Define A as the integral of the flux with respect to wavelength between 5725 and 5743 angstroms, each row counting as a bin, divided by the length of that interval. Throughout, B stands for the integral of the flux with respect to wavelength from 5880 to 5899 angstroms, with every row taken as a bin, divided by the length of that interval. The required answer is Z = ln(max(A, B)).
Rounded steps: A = 277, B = 251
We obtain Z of 5.63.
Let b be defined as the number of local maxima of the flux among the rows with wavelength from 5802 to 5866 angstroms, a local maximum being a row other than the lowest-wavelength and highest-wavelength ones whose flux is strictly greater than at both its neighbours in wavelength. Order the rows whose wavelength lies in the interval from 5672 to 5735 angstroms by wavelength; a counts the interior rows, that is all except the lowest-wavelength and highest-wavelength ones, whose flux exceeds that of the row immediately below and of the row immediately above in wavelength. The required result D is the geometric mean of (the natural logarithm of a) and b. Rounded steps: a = 2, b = 2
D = 1.18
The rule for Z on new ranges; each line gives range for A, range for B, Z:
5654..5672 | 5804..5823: 5.61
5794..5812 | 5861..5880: 5.60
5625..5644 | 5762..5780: 5.63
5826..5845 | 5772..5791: 5.61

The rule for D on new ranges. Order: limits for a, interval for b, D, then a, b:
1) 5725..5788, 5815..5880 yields 1.82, 3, 3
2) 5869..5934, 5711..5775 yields 1.82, 3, 3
